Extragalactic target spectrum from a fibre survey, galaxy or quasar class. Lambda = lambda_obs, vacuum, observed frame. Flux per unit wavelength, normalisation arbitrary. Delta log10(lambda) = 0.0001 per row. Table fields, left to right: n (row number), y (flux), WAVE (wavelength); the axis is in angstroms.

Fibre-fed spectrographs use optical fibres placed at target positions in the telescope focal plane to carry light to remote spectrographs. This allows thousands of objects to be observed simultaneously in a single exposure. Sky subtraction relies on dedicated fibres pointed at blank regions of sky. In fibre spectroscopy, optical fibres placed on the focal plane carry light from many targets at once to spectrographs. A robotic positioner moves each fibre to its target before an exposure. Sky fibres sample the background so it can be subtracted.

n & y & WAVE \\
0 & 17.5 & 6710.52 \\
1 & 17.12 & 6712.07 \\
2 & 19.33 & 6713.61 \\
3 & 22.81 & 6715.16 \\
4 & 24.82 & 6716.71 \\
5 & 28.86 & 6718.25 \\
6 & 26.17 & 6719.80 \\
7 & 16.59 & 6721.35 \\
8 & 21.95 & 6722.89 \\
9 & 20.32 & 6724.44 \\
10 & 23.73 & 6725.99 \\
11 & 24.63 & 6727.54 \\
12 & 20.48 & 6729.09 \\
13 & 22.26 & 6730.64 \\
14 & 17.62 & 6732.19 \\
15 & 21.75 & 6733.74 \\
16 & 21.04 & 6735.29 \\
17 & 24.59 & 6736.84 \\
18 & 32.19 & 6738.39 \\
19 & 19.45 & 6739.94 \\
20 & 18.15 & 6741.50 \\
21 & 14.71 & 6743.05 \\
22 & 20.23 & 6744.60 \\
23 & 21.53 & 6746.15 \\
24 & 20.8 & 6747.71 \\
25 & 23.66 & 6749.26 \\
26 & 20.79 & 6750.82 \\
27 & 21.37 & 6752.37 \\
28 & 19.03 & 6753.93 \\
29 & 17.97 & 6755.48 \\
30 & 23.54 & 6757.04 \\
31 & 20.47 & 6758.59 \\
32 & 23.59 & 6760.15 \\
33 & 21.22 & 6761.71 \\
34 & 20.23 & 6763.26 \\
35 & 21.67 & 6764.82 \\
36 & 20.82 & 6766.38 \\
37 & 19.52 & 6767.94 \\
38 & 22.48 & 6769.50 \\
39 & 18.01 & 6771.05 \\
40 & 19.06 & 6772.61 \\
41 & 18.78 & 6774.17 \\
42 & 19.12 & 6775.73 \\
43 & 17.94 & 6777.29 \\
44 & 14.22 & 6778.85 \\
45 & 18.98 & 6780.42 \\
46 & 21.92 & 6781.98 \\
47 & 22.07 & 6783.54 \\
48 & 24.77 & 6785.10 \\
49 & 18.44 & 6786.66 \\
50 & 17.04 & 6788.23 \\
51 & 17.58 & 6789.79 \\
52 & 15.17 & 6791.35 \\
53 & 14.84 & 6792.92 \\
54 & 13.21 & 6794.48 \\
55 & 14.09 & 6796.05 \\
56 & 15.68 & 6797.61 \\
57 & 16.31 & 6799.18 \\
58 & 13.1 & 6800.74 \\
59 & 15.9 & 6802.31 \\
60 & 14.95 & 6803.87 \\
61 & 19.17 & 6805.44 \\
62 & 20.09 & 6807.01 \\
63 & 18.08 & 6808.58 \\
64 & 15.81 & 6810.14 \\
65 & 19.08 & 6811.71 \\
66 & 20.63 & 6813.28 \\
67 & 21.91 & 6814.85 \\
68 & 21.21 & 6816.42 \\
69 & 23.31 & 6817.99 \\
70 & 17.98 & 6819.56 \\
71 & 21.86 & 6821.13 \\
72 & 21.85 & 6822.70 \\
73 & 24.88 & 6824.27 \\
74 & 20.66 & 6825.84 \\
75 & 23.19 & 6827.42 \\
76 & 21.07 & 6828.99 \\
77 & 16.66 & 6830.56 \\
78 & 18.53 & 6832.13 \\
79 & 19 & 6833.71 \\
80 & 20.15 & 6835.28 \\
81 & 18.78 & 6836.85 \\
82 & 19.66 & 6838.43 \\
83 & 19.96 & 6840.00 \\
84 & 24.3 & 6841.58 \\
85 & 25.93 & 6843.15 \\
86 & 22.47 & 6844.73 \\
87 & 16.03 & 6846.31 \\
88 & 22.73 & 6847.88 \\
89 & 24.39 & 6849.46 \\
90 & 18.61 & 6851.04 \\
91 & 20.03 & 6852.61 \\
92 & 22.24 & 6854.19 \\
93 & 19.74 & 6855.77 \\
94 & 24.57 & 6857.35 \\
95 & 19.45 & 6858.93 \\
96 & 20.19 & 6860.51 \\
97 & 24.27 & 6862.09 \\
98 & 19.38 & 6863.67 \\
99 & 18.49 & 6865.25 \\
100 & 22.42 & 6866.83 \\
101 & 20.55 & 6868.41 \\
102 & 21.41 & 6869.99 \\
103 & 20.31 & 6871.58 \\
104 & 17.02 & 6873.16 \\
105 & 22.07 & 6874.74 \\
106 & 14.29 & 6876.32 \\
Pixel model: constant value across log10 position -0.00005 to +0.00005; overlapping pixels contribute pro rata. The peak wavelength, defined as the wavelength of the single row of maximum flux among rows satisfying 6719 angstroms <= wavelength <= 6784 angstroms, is 6738.39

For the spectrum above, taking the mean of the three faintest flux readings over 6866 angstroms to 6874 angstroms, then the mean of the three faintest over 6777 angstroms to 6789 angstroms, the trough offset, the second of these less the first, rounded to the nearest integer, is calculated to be -3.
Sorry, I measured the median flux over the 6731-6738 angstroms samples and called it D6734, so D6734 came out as 21.4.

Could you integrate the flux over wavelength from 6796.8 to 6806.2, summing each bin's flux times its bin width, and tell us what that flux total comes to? 149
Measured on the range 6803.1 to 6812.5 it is 168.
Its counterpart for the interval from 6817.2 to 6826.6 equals 205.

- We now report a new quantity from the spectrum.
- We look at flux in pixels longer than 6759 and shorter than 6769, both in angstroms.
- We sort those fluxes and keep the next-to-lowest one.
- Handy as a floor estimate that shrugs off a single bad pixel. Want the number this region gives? 20.23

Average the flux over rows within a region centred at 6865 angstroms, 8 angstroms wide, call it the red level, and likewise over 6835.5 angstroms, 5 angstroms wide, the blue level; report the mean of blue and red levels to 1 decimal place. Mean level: 20.2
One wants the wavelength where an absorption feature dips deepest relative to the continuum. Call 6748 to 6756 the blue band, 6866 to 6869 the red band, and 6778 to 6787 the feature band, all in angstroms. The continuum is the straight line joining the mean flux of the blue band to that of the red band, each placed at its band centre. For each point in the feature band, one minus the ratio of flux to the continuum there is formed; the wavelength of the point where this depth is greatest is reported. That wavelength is 6778.85 angstroms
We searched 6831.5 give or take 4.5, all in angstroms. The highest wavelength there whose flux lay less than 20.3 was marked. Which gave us 6835.28 angstroms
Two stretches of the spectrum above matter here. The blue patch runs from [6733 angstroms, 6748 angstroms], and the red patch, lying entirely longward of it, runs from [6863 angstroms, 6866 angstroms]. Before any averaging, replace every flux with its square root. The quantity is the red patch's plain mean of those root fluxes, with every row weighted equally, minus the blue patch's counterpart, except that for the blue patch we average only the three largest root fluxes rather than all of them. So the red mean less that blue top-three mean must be -0.75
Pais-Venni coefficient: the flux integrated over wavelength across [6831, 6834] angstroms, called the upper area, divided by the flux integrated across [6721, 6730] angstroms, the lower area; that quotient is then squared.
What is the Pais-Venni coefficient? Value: 0.1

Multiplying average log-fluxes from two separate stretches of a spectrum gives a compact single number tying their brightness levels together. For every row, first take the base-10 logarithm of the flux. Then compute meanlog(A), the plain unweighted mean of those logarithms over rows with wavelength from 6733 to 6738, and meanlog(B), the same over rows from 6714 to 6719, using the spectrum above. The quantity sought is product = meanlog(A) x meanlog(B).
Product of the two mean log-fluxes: 1.90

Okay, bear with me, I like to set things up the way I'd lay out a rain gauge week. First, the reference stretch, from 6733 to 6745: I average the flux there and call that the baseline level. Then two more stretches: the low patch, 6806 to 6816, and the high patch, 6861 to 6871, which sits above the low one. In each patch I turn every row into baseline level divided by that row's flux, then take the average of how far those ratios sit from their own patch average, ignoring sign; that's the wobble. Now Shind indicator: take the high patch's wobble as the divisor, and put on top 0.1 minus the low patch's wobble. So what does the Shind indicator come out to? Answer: 0.0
